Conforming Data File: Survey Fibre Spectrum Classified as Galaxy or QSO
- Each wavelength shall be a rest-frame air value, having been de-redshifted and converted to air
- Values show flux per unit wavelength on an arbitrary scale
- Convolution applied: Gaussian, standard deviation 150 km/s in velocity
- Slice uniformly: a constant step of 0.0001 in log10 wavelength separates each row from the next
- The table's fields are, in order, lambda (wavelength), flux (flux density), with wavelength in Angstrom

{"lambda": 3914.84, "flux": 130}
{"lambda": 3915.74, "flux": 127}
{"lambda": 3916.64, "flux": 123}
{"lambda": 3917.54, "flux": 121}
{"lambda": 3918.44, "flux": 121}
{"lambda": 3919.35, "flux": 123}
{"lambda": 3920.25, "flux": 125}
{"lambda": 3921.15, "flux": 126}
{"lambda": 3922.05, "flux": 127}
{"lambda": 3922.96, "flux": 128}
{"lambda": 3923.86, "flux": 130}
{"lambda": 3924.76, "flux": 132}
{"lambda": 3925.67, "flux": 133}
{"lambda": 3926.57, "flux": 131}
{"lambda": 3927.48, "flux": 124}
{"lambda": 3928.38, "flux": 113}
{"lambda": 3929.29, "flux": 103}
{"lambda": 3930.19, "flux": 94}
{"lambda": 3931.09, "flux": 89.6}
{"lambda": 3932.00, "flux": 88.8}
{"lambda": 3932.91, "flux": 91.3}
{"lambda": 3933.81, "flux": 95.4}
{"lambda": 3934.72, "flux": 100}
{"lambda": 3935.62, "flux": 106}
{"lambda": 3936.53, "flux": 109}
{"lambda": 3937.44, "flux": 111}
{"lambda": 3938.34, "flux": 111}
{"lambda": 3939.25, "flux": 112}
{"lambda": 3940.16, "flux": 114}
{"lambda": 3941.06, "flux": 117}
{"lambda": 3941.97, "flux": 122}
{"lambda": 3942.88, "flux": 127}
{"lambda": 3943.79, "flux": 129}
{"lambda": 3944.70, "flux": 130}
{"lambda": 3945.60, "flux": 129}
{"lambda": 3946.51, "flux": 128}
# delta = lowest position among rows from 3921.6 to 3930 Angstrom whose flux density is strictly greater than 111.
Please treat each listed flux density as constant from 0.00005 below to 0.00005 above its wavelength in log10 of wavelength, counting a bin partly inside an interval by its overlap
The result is 3922.05 Angstrom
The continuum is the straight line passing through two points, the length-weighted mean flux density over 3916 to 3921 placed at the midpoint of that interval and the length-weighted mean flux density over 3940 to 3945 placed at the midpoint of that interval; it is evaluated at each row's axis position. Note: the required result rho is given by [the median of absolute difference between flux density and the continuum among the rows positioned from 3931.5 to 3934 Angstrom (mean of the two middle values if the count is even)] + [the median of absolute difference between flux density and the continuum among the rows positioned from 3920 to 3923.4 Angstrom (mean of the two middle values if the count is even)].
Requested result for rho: 35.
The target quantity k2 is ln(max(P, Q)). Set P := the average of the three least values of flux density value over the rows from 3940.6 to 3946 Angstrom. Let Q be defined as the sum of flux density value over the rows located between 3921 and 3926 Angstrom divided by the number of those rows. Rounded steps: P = 122.0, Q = 129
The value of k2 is 4.86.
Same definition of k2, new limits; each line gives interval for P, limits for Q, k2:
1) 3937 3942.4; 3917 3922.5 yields 4.82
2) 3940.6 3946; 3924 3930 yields 4.81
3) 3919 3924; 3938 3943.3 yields 4.83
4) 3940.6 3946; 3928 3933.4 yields 4.80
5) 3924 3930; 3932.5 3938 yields 4.73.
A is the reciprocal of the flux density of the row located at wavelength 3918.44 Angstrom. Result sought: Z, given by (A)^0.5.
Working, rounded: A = 0.0083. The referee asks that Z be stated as 0.091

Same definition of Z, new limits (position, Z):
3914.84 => 0.088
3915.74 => 0.089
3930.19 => 0.103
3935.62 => 0.097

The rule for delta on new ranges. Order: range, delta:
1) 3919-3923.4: 3919.35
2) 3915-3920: 3915.74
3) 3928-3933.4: 3928.38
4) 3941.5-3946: 3941.97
